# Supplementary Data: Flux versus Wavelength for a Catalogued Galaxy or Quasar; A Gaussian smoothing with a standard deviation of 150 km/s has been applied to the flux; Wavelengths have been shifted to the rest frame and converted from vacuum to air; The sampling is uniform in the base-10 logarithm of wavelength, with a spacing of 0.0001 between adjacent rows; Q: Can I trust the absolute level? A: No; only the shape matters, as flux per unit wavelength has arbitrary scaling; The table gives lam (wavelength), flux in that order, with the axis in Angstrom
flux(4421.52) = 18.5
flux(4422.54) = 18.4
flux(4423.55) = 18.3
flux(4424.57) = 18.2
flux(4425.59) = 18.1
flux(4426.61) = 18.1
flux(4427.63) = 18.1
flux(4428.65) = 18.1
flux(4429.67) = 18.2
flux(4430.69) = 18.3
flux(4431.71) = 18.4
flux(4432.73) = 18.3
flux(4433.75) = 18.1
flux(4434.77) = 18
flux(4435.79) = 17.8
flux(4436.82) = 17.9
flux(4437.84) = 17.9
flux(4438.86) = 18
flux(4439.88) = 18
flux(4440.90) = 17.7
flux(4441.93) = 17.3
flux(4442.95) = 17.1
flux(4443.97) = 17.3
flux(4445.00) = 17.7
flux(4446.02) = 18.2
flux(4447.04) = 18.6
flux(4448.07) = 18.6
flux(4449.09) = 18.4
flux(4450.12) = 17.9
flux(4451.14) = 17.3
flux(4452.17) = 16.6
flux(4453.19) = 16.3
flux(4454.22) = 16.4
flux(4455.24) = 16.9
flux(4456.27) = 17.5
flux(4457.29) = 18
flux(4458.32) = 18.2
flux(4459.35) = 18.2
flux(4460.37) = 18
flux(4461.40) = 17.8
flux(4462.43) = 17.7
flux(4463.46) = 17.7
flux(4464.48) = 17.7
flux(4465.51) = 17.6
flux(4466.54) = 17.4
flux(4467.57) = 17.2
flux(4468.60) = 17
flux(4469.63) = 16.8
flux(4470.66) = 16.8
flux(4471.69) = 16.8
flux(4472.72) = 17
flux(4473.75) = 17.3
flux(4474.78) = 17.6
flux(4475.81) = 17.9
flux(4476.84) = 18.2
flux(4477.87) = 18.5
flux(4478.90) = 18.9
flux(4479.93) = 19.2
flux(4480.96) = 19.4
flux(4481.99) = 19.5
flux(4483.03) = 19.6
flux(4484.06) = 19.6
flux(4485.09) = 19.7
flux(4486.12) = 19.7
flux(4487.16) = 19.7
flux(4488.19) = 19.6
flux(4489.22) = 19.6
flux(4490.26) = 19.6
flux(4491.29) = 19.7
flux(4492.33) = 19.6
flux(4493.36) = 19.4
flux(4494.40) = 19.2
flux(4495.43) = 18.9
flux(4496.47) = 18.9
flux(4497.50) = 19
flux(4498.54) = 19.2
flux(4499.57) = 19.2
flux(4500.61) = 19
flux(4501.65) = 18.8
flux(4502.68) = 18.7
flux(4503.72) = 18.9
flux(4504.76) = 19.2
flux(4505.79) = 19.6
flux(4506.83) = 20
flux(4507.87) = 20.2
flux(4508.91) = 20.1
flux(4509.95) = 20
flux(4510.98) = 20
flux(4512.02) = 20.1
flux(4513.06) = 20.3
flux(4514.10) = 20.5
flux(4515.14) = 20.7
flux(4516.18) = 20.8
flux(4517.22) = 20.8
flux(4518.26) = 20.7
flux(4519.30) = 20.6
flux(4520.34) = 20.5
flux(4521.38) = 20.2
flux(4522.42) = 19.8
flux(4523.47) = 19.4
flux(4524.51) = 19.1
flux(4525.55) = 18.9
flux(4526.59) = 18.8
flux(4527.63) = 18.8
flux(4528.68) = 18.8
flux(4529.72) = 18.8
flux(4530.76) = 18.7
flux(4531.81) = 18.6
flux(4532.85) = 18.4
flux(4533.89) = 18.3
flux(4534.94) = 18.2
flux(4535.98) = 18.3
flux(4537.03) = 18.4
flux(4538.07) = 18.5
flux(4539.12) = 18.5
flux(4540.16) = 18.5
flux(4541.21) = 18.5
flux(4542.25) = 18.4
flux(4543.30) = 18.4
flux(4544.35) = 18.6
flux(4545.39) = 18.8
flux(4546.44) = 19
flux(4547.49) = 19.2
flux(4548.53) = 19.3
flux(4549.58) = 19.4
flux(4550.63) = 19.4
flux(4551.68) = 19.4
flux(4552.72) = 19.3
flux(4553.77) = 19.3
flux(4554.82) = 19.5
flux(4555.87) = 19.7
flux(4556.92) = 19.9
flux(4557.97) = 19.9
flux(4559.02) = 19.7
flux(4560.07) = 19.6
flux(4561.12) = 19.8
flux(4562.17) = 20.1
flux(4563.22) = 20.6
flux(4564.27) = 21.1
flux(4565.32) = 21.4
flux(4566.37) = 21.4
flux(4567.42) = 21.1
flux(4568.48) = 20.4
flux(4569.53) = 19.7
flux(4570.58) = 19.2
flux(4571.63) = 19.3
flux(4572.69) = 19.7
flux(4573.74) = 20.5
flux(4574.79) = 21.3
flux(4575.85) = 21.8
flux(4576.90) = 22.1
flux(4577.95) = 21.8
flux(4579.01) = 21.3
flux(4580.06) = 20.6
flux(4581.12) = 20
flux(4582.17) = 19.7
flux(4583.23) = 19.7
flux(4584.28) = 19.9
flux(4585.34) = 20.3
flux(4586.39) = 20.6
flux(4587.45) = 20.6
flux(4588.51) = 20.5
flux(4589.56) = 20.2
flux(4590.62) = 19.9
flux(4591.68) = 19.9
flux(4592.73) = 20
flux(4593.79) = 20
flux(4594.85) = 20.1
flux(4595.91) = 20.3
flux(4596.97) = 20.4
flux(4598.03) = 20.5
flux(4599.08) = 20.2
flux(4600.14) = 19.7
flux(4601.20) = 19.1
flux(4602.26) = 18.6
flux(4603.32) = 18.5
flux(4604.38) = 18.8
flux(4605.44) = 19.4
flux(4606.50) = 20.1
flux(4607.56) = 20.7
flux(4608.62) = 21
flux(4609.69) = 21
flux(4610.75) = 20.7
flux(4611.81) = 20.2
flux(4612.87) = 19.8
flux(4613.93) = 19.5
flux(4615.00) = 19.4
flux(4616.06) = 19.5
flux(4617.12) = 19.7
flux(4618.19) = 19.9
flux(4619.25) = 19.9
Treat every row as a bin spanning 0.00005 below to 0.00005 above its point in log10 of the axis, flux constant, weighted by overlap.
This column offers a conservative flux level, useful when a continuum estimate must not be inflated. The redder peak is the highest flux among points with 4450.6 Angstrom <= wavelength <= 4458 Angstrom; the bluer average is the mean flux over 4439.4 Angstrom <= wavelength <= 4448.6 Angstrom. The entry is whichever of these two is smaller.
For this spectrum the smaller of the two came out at 17.8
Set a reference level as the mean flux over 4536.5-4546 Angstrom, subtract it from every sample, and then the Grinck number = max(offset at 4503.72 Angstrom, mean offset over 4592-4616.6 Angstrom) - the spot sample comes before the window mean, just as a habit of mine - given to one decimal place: 1.4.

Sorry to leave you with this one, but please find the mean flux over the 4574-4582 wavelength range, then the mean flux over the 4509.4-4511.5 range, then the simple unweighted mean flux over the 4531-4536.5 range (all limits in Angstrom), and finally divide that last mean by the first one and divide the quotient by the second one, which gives 0.0432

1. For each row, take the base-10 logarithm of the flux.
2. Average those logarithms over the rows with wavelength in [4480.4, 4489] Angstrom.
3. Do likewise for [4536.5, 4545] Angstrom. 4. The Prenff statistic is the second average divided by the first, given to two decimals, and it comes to 0.98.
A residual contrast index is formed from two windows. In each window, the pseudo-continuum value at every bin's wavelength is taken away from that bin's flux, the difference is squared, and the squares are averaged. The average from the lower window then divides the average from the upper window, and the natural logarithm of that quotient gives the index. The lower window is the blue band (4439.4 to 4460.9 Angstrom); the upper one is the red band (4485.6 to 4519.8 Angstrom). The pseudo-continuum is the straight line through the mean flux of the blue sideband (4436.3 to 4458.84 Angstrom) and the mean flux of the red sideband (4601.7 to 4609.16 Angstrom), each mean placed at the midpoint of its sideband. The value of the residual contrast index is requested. 1.6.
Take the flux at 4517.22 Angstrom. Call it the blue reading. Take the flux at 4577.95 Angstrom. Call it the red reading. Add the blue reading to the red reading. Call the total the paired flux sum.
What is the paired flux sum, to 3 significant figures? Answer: 42.6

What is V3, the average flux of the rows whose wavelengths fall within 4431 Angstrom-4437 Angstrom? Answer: 18.1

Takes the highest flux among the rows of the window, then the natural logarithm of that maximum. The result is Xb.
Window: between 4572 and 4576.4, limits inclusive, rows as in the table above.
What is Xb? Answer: 3.08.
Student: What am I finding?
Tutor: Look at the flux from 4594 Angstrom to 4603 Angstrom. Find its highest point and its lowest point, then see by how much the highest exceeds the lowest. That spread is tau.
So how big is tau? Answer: 1.9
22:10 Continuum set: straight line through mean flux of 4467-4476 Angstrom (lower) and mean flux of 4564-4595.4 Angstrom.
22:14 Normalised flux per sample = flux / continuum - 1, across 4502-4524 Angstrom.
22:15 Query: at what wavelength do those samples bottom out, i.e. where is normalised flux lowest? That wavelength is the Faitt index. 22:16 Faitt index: 4502.68 Angstrom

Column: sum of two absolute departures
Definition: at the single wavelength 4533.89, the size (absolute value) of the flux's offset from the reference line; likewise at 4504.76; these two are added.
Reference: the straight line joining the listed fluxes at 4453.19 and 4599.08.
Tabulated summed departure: 1.7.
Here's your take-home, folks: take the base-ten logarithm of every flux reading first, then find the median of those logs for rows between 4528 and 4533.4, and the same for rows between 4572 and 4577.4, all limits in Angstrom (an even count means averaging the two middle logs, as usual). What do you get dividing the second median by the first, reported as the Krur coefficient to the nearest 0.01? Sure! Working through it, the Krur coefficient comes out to 1.04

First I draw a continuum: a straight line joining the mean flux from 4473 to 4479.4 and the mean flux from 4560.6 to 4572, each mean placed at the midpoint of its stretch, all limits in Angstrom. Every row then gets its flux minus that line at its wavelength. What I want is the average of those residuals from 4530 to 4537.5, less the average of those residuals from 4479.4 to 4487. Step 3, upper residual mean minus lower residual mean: -2.4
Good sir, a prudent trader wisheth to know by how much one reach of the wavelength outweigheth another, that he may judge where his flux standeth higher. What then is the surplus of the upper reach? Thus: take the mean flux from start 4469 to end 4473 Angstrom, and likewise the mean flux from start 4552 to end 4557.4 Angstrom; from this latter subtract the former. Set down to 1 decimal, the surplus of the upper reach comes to 2.7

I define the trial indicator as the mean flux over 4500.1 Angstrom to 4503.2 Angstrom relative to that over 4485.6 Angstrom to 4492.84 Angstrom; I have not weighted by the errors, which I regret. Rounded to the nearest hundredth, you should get 0.96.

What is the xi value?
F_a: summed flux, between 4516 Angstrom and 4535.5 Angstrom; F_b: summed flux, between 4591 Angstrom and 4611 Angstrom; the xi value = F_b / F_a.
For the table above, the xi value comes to 1.03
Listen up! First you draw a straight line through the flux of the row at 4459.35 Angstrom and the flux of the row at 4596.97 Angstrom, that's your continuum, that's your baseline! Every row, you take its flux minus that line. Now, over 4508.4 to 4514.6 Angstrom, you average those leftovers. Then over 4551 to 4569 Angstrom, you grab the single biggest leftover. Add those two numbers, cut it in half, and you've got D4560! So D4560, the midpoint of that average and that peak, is 1.3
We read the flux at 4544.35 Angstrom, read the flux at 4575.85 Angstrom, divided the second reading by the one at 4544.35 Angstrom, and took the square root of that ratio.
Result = 1.08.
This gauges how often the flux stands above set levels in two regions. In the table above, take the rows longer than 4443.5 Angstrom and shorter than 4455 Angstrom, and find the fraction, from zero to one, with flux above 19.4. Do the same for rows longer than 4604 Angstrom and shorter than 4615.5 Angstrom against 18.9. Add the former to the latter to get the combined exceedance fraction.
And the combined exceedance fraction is 0.91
